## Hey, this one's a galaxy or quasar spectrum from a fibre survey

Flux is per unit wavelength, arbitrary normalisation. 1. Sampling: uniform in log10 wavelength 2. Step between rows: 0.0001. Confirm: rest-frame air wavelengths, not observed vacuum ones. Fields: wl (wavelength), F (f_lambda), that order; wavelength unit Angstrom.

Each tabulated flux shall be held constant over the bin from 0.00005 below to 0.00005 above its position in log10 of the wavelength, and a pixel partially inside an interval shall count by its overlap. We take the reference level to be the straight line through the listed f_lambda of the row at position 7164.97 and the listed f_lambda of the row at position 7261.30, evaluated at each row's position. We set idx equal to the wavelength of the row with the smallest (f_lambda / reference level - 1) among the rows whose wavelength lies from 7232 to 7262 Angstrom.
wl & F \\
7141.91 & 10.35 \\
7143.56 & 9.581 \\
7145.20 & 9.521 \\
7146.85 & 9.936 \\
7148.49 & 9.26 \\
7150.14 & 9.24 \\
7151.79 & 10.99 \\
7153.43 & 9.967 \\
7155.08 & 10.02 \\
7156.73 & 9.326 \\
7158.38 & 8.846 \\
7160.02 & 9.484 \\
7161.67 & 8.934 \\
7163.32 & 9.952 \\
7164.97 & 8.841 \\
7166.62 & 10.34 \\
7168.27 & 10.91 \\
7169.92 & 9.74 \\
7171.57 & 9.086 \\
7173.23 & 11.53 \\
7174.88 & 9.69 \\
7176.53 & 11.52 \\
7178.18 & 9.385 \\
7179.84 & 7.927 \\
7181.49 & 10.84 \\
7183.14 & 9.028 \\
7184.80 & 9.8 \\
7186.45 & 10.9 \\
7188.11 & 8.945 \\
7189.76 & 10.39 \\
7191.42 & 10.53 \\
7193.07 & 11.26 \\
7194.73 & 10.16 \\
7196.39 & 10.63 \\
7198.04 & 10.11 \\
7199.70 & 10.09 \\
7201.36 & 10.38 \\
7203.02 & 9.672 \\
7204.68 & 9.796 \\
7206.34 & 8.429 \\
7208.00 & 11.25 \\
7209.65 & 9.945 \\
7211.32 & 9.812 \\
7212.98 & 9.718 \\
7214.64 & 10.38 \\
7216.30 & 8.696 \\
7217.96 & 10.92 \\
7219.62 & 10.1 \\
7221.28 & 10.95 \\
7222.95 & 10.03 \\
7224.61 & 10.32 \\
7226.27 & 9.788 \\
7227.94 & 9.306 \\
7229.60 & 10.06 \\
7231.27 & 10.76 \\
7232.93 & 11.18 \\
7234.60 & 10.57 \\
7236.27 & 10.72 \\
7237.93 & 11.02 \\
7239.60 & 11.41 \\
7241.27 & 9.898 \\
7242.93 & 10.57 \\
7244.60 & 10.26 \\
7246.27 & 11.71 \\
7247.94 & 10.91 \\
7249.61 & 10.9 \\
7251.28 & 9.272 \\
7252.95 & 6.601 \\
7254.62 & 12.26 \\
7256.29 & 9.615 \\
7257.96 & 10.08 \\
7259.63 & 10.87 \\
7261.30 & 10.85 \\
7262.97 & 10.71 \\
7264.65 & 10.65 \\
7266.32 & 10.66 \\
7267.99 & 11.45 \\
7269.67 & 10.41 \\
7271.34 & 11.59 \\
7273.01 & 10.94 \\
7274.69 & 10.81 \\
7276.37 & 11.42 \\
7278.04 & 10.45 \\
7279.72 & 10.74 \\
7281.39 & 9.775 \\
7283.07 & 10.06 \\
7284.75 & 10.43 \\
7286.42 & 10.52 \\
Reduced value 7252.95 Angstrom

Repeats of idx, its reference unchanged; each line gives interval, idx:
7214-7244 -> 7216.30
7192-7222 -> 7206.34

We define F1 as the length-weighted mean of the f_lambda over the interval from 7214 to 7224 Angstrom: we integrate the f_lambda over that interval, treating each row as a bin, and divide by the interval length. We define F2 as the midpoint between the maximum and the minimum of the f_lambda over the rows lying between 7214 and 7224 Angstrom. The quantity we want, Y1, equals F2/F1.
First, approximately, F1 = 10.2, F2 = 9.8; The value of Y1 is 0.96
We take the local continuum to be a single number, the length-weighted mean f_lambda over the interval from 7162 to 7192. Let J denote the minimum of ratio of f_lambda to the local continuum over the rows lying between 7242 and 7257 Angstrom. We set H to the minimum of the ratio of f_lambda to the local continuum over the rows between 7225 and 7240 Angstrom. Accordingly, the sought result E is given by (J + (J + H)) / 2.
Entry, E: 1.13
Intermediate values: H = 0.94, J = 0.66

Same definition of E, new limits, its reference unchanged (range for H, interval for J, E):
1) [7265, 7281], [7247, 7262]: 1.19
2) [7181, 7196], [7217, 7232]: 1.39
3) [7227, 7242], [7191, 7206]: 1.44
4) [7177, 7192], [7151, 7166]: 1.29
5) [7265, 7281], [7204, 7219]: 1.37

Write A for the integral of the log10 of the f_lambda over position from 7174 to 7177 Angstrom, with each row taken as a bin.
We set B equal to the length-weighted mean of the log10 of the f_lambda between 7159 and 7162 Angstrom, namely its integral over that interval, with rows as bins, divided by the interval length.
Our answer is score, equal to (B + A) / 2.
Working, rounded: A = 3.06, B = 0.97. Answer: 2.02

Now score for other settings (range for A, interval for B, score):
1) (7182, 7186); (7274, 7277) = 2.49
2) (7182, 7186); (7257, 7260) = 2.48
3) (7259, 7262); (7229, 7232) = 2.06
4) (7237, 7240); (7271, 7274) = 2.10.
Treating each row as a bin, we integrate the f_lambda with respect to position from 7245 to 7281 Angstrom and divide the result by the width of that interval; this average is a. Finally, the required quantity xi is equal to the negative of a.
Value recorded -10.6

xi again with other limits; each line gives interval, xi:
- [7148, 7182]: -9.8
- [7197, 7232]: -10.0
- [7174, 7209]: -10.0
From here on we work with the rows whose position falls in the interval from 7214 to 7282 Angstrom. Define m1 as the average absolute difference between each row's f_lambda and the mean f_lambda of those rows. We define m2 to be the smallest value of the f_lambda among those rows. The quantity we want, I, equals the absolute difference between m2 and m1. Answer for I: 6.0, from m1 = 0.64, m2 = 6.601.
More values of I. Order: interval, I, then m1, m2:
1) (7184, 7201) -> 8.5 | 0.46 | 8.945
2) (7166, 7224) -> 7.3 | 0.66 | 7.927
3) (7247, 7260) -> 5.4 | 1.18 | 6.601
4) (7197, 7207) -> 8.0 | 0.46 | 8.429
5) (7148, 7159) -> 8.3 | 0.57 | 8.846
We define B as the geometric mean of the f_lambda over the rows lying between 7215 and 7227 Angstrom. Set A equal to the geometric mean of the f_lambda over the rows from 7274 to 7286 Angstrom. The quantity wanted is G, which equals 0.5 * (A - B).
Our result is 0.2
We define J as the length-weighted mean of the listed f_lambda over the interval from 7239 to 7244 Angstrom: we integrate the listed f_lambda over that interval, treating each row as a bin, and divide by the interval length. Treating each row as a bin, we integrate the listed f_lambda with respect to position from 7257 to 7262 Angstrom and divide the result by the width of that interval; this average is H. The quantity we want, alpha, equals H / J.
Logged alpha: 1.00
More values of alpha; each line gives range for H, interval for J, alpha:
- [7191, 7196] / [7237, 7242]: 0.99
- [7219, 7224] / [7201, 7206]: 1.06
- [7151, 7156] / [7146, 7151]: 1.09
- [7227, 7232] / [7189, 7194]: 0.93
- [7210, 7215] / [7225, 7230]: 1.02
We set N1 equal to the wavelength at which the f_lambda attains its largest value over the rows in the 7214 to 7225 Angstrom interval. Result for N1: 7221.28 Angstrom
